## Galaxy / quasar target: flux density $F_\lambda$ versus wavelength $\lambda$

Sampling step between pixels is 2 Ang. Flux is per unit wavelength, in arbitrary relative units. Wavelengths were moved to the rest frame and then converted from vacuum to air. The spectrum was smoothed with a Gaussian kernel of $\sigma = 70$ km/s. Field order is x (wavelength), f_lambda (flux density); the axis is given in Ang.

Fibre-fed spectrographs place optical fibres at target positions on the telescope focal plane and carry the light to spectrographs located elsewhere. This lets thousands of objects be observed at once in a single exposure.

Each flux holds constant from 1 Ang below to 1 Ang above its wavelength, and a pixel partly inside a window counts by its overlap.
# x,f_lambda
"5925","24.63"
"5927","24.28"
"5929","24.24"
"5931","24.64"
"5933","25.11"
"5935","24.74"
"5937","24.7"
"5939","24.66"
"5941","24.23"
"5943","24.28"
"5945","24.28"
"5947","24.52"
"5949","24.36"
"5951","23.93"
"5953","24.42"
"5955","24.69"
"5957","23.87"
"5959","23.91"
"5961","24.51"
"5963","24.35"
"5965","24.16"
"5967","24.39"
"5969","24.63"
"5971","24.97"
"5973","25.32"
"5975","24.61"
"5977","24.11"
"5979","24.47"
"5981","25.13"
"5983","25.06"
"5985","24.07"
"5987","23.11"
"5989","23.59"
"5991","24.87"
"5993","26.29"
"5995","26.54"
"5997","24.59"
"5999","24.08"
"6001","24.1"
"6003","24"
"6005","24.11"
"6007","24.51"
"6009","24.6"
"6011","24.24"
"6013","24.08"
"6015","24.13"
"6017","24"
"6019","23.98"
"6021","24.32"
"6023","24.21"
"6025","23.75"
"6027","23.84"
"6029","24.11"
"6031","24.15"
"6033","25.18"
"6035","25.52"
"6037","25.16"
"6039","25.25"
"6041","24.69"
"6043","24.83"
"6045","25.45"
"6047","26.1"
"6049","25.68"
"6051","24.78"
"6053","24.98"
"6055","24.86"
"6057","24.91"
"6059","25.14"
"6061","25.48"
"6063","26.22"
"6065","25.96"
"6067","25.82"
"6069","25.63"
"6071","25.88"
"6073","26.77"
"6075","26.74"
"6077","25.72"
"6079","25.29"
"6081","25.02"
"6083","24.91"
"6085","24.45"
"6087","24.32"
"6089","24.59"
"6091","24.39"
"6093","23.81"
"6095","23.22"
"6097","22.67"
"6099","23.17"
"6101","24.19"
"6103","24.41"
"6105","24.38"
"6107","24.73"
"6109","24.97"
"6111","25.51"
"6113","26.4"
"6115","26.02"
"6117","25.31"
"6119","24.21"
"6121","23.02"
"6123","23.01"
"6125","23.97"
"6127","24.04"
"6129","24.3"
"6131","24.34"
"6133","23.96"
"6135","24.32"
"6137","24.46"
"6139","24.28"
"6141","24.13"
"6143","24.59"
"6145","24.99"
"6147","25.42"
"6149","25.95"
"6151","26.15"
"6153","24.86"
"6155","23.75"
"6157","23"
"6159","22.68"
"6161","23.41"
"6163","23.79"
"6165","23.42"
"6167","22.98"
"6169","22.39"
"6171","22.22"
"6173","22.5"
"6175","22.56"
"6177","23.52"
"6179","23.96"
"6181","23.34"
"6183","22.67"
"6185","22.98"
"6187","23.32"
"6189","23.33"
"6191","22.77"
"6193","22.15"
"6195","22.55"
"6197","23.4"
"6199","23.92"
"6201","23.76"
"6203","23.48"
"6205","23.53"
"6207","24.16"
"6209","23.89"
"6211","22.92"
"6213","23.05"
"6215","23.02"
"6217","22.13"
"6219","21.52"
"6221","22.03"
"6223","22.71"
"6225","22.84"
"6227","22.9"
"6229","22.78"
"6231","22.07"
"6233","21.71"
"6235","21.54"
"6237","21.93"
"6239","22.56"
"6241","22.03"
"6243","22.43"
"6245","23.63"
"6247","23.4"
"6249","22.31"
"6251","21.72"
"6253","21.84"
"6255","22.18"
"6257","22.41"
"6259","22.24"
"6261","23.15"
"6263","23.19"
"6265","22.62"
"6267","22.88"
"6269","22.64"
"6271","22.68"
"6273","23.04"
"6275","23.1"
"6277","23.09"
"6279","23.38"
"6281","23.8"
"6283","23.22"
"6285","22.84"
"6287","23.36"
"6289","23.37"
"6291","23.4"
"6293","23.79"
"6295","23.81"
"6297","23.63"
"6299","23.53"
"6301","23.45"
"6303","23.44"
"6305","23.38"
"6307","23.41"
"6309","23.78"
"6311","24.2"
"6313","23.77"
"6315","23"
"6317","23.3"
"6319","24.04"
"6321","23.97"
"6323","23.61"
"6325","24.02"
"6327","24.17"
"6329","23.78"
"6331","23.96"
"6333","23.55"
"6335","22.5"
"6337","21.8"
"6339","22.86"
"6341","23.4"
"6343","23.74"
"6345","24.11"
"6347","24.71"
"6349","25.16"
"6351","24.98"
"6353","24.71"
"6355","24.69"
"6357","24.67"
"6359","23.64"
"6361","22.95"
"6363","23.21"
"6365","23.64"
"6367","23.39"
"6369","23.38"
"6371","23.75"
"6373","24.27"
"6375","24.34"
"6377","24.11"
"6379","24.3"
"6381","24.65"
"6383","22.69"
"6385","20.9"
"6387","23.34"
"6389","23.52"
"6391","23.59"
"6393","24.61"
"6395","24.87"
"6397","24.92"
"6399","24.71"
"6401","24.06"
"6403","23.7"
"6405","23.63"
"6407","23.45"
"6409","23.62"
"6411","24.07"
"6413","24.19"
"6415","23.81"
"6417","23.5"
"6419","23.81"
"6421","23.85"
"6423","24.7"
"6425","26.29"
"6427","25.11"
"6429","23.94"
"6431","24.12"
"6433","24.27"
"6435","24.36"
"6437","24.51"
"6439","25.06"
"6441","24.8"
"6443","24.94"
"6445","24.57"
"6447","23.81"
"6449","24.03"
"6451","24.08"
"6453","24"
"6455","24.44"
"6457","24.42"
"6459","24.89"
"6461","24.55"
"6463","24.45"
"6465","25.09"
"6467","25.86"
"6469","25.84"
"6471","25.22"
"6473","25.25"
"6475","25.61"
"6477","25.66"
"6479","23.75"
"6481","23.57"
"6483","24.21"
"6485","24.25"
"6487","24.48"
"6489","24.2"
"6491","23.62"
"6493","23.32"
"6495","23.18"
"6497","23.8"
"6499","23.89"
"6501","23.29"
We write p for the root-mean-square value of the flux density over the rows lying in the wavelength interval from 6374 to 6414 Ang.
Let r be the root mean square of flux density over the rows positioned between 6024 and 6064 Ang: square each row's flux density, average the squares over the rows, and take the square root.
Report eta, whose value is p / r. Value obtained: 0.95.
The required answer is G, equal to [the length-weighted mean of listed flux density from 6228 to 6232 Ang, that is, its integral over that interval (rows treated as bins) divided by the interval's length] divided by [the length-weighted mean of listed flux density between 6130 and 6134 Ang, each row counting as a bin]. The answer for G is 0.93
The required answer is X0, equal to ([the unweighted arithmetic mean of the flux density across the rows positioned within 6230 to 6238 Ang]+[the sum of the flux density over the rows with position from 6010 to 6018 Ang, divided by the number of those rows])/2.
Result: 22.96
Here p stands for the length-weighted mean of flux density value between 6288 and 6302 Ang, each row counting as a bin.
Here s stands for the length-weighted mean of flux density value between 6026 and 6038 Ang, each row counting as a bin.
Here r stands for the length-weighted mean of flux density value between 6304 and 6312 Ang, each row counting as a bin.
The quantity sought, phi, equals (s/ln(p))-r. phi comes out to -15.9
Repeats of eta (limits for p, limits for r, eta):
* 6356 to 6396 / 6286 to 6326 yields 1.00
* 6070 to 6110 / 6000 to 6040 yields 1.01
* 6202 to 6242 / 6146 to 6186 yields 0.96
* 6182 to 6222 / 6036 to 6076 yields 0.90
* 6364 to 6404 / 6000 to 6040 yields 0.98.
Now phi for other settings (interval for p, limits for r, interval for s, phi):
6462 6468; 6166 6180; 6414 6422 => -15.5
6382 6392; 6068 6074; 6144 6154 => -17.9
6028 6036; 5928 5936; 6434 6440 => -17.0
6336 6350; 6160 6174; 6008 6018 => -15.3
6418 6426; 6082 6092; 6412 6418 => -17.1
